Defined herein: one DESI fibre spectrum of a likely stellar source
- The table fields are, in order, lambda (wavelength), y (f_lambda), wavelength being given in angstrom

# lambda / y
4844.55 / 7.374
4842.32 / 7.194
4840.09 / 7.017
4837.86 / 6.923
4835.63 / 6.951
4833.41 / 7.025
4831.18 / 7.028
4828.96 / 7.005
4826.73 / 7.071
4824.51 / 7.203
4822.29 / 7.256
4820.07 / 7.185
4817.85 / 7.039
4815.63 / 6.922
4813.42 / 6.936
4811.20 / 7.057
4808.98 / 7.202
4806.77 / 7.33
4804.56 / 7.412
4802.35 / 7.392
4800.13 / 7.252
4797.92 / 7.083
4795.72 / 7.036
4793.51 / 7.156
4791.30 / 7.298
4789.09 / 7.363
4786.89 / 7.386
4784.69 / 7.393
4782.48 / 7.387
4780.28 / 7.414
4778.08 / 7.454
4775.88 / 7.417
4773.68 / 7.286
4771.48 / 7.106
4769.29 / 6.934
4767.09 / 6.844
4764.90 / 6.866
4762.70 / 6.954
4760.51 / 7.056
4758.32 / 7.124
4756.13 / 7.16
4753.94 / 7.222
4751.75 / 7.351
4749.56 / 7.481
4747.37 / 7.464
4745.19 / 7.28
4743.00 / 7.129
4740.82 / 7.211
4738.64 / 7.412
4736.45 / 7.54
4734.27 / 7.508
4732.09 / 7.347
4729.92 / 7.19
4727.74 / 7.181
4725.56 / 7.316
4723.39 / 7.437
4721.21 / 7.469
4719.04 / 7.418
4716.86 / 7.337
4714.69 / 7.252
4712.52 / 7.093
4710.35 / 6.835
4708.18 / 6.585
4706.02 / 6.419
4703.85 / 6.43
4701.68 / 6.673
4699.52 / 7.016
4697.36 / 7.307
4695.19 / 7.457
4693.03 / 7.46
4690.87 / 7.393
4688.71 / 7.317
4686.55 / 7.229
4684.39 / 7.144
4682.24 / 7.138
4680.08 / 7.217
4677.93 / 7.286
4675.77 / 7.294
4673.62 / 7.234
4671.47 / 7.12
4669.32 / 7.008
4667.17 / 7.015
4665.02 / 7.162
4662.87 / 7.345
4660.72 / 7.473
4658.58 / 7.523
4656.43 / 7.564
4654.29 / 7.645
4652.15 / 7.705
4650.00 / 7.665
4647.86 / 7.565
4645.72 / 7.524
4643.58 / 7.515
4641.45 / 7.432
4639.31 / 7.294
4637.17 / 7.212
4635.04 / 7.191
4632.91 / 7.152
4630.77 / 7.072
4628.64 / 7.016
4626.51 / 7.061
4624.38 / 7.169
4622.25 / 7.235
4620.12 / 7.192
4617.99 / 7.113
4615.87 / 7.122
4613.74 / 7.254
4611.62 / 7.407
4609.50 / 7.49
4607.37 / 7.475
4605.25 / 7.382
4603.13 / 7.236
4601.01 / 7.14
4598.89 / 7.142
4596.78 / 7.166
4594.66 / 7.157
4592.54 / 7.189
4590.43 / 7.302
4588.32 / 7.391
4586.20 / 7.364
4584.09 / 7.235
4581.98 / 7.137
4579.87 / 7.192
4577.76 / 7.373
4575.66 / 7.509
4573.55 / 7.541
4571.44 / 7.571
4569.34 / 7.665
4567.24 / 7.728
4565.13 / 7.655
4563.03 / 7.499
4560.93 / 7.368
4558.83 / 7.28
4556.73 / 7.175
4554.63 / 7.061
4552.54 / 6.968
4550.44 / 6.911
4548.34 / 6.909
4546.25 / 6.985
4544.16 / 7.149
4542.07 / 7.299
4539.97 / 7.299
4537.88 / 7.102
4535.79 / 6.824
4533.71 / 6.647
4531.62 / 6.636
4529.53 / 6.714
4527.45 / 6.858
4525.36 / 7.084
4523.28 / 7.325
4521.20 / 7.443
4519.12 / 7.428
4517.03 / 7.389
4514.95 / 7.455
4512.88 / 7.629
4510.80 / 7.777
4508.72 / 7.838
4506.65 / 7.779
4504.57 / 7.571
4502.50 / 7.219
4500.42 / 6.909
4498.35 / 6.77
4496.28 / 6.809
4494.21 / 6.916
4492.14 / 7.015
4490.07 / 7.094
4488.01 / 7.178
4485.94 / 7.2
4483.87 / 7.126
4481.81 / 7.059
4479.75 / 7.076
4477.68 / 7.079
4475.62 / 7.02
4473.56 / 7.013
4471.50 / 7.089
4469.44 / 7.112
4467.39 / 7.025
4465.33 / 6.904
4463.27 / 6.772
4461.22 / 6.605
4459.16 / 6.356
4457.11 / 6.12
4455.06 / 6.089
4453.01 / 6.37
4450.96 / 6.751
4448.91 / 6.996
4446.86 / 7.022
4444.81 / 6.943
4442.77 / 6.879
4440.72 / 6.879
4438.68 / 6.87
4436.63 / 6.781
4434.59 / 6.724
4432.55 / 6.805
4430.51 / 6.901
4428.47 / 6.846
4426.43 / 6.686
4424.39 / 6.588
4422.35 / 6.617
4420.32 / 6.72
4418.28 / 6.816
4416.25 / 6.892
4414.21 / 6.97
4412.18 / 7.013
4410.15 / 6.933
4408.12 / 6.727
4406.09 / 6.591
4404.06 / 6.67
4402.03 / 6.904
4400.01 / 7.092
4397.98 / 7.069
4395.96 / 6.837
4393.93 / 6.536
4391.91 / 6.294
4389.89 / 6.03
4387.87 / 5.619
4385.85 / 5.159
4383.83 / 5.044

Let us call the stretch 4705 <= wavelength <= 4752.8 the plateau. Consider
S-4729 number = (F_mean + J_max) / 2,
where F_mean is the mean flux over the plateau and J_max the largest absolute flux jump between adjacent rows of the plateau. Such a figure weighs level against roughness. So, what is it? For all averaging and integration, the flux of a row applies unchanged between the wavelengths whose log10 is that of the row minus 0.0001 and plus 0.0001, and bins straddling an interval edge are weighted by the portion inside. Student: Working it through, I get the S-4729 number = 3.75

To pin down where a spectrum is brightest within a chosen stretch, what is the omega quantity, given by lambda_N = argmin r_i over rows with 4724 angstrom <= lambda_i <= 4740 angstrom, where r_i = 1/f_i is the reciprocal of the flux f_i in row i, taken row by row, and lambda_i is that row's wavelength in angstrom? 4736.45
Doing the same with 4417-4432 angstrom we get 4430.51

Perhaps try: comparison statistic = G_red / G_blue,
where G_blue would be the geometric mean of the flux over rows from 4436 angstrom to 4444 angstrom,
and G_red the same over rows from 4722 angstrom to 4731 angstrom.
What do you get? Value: 1.06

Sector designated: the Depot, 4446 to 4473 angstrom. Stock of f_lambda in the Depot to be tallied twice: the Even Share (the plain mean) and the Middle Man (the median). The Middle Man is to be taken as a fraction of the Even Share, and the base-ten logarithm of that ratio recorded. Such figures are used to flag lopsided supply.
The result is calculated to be 0.004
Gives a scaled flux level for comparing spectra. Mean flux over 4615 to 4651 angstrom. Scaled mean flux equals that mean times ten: 72.7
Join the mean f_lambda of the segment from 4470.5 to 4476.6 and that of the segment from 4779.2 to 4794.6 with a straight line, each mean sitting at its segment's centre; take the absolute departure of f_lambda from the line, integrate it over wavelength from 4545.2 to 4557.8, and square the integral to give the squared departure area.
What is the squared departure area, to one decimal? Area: 2.8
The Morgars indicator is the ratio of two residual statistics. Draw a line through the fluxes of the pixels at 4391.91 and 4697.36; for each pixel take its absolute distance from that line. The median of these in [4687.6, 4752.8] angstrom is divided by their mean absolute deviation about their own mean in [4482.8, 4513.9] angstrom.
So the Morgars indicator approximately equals 0.43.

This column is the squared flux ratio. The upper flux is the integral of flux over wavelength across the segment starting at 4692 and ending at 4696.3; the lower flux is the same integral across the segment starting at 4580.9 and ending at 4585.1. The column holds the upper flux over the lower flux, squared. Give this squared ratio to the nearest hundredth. 1.13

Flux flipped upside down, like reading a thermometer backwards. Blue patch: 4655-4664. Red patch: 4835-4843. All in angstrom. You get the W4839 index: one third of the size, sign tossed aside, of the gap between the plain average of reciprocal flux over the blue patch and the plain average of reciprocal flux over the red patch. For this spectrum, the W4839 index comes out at 0.0029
